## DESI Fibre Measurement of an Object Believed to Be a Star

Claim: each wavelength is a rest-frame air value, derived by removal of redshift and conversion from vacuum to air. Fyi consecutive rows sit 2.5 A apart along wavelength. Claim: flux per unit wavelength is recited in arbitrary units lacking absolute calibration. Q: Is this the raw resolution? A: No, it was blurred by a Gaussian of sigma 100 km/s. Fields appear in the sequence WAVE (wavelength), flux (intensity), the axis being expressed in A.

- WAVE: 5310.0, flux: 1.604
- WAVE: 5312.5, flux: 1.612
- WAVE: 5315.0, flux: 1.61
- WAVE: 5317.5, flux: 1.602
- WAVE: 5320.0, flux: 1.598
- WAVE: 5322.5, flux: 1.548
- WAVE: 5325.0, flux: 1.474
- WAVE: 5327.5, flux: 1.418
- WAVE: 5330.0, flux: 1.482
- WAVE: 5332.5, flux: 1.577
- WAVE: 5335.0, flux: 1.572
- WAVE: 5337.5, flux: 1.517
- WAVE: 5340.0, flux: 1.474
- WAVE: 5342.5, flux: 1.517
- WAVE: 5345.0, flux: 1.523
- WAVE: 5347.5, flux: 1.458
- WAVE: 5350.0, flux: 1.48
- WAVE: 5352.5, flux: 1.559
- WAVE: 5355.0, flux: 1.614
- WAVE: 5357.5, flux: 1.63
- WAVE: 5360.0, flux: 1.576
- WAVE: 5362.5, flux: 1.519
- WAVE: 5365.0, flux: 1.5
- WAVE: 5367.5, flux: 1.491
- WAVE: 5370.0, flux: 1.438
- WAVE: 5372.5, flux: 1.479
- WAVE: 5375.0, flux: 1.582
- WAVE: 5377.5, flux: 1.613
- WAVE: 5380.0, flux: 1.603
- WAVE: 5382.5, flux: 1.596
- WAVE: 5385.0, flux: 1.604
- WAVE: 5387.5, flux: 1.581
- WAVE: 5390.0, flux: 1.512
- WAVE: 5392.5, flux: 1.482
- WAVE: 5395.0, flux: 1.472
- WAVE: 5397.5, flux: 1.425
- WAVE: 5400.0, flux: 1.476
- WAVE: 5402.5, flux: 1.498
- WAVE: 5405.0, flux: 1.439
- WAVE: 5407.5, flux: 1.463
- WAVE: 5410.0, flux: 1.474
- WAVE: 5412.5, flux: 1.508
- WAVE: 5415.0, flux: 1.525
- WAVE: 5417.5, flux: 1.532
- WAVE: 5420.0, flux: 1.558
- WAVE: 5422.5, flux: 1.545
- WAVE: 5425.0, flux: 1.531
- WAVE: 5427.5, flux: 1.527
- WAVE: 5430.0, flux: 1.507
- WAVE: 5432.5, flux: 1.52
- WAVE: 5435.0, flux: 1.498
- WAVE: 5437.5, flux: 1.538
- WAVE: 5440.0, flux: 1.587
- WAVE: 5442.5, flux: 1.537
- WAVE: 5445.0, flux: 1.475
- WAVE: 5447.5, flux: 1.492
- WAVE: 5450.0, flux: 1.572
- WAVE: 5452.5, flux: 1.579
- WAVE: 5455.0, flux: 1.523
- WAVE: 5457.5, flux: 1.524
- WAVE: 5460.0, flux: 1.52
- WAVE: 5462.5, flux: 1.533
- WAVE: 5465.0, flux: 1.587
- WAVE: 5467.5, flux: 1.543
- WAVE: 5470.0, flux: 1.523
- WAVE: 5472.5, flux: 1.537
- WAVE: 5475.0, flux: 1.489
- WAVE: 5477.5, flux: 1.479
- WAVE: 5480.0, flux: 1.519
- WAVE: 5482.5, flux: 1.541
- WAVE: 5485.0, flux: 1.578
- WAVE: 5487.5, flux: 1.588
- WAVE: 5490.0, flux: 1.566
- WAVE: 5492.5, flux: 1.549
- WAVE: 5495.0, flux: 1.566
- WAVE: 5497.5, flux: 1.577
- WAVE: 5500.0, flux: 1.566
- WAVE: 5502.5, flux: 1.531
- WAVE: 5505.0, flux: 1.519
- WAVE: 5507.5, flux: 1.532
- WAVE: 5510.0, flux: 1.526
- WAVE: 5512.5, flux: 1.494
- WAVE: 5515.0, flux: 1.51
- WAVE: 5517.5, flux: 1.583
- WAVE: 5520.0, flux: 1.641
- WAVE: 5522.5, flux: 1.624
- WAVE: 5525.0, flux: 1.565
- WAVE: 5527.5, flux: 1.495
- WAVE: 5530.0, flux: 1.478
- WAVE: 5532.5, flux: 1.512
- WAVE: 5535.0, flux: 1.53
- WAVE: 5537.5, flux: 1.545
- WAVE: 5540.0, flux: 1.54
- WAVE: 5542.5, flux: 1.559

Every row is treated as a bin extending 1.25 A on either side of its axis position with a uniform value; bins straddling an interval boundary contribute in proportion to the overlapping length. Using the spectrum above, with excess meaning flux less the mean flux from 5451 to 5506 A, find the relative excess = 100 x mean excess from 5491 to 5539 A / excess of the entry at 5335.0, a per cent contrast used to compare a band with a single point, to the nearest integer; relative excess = 6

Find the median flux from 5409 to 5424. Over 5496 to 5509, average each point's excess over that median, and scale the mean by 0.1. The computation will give 0.0017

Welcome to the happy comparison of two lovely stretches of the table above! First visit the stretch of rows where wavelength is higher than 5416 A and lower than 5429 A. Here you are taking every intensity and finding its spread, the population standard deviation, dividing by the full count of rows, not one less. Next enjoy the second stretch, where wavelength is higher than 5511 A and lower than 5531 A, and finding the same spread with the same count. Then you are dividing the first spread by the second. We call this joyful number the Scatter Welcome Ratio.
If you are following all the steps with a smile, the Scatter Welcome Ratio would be 0.2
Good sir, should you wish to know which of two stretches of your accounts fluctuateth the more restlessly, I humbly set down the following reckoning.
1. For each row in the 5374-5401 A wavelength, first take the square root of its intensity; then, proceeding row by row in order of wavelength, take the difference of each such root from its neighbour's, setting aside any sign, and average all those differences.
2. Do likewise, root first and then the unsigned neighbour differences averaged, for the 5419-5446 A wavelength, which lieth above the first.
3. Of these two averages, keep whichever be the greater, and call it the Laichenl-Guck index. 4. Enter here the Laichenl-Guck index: 0.012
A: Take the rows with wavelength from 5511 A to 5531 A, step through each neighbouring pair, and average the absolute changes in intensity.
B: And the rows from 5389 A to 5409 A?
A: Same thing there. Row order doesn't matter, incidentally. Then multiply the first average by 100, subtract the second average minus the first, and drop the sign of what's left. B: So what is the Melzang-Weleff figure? 4.4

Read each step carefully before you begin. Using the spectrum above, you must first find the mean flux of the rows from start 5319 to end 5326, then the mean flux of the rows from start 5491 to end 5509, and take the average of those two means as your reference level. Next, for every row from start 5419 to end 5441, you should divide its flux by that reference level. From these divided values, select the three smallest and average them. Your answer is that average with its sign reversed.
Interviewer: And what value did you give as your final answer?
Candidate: -0.98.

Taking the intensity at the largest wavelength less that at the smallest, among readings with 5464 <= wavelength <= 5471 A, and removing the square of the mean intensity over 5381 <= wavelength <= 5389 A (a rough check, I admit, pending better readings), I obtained -2.60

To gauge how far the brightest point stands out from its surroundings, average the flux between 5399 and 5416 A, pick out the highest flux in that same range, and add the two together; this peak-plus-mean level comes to 3.01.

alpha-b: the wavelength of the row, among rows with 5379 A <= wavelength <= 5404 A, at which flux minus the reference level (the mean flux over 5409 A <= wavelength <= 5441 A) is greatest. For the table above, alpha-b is 5385.0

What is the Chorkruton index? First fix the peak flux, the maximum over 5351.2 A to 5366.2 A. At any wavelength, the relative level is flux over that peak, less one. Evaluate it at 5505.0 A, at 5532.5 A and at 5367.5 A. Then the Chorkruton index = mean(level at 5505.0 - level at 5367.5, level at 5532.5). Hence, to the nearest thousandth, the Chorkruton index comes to -0.028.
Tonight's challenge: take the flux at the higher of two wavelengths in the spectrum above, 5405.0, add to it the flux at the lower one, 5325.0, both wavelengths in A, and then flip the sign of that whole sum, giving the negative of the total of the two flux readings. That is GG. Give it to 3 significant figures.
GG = -2.91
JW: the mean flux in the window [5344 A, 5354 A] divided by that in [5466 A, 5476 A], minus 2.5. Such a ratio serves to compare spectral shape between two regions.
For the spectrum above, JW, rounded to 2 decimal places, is -1.51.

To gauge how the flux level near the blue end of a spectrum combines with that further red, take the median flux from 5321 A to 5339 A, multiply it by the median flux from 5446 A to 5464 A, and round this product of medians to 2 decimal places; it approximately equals 2.31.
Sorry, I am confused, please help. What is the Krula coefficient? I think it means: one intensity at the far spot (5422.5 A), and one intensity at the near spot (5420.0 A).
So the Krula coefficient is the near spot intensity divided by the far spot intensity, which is 1.01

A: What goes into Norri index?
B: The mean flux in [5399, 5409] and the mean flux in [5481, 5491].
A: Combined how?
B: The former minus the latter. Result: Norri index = -0.10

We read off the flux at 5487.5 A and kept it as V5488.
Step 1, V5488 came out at 1.588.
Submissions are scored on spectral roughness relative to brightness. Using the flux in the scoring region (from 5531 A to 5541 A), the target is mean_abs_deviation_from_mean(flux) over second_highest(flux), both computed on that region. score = 0.007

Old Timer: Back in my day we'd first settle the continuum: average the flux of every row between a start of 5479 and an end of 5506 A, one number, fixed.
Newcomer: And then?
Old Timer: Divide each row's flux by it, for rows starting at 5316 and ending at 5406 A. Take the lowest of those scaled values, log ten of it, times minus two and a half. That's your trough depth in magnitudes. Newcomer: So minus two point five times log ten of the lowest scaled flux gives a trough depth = 0.10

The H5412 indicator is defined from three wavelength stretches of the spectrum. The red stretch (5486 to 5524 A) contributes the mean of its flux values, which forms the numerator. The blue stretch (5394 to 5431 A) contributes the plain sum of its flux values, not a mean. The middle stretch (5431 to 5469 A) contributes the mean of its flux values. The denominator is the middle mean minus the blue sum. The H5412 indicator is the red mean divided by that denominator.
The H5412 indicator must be -0.0744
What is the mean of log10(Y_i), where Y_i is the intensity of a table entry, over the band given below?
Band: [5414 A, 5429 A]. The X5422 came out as 0.186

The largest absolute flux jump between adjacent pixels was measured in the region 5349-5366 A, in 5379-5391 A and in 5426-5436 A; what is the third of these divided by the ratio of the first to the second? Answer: 0.019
